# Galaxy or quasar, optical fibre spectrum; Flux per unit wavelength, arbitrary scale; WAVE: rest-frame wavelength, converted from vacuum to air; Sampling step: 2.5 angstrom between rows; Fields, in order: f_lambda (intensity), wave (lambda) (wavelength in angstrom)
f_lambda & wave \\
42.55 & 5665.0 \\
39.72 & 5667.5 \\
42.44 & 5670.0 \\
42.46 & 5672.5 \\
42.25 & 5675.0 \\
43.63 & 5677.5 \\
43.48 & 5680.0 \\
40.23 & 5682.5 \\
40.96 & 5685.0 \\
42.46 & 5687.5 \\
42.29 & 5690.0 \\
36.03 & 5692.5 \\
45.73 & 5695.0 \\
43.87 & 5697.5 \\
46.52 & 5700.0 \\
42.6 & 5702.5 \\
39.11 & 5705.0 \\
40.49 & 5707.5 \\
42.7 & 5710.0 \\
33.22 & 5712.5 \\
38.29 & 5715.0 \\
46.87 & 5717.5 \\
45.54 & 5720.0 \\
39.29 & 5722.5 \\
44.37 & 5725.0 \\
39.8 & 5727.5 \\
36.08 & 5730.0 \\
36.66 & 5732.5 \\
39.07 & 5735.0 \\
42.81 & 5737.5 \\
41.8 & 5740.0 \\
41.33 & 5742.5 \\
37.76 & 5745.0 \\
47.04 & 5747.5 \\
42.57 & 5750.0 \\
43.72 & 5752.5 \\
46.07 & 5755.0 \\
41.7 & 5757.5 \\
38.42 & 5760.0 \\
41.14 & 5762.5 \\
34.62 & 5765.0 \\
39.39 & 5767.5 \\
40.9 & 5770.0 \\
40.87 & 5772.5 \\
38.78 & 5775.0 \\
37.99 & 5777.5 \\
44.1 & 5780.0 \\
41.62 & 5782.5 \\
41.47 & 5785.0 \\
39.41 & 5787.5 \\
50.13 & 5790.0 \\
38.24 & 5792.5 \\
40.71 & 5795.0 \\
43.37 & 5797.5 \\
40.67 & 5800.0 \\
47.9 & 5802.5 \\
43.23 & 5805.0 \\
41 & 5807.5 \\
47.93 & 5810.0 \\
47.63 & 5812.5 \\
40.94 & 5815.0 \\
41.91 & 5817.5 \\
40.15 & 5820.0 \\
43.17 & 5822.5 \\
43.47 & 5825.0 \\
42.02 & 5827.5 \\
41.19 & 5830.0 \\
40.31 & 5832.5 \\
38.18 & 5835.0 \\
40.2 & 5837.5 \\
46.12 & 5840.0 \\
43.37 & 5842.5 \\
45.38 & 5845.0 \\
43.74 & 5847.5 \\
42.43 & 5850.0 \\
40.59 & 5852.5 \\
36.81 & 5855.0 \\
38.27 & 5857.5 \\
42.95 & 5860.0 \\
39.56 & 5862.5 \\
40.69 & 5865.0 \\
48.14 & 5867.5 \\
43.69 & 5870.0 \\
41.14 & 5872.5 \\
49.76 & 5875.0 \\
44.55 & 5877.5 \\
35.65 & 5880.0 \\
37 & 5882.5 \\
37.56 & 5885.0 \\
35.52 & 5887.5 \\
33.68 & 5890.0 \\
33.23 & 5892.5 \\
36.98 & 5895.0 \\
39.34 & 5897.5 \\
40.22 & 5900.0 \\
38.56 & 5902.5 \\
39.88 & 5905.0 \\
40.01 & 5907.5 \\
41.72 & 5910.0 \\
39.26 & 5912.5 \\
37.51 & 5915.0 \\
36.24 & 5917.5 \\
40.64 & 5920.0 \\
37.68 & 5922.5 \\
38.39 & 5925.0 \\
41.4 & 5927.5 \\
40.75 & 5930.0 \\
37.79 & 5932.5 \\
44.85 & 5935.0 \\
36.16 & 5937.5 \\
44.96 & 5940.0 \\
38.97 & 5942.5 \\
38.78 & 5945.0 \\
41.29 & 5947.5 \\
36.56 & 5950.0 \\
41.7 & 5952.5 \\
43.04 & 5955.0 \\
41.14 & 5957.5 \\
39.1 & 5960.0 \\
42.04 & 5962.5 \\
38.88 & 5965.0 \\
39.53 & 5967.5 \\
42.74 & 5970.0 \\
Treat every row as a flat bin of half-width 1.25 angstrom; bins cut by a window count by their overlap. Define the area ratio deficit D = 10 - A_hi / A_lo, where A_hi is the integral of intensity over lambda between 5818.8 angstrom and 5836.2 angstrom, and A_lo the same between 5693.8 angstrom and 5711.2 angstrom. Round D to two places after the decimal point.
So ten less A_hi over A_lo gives 9.04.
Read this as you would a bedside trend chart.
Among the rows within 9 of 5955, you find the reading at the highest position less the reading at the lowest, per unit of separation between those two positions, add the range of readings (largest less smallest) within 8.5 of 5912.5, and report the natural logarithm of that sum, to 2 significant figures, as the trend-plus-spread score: 1.7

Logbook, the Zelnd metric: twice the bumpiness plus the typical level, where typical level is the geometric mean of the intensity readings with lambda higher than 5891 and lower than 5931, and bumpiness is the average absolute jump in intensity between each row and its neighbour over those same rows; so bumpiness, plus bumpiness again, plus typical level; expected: 43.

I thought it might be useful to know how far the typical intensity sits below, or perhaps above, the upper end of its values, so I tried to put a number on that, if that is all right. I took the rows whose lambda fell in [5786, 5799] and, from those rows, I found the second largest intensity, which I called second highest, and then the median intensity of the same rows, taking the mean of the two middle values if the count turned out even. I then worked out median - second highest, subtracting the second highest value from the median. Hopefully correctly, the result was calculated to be -2.7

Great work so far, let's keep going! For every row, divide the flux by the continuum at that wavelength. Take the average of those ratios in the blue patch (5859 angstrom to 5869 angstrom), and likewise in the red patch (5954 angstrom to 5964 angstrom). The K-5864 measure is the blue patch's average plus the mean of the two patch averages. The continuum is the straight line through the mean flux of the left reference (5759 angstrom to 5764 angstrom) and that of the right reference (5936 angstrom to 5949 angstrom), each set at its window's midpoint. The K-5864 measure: 2.13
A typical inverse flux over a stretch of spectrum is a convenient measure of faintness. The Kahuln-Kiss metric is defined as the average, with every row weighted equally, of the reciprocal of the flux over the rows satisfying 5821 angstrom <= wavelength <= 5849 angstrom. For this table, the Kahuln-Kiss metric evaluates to 0.0236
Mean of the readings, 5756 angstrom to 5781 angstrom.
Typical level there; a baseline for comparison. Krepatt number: 39.8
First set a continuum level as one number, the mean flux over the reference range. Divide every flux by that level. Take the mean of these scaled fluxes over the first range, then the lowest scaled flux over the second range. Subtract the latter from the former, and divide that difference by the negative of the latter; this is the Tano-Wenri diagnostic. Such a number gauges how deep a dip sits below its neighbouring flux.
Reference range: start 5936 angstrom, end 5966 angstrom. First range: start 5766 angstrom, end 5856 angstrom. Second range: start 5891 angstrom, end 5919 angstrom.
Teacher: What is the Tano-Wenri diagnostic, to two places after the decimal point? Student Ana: -0.27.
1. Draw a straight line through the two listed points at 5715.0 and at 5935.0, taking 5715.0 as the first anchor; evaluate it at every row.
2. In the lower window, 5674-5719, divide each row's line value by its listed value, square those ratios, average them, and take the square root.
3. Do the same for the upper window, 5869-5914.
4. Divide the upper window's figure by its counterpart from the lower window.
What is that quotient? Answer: 1.23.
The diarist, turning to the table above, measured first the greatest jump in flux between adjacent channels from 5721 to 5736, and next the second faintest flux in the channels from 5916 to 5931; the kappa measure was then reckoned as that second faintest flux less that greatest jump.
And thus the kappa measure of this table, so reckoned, 33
